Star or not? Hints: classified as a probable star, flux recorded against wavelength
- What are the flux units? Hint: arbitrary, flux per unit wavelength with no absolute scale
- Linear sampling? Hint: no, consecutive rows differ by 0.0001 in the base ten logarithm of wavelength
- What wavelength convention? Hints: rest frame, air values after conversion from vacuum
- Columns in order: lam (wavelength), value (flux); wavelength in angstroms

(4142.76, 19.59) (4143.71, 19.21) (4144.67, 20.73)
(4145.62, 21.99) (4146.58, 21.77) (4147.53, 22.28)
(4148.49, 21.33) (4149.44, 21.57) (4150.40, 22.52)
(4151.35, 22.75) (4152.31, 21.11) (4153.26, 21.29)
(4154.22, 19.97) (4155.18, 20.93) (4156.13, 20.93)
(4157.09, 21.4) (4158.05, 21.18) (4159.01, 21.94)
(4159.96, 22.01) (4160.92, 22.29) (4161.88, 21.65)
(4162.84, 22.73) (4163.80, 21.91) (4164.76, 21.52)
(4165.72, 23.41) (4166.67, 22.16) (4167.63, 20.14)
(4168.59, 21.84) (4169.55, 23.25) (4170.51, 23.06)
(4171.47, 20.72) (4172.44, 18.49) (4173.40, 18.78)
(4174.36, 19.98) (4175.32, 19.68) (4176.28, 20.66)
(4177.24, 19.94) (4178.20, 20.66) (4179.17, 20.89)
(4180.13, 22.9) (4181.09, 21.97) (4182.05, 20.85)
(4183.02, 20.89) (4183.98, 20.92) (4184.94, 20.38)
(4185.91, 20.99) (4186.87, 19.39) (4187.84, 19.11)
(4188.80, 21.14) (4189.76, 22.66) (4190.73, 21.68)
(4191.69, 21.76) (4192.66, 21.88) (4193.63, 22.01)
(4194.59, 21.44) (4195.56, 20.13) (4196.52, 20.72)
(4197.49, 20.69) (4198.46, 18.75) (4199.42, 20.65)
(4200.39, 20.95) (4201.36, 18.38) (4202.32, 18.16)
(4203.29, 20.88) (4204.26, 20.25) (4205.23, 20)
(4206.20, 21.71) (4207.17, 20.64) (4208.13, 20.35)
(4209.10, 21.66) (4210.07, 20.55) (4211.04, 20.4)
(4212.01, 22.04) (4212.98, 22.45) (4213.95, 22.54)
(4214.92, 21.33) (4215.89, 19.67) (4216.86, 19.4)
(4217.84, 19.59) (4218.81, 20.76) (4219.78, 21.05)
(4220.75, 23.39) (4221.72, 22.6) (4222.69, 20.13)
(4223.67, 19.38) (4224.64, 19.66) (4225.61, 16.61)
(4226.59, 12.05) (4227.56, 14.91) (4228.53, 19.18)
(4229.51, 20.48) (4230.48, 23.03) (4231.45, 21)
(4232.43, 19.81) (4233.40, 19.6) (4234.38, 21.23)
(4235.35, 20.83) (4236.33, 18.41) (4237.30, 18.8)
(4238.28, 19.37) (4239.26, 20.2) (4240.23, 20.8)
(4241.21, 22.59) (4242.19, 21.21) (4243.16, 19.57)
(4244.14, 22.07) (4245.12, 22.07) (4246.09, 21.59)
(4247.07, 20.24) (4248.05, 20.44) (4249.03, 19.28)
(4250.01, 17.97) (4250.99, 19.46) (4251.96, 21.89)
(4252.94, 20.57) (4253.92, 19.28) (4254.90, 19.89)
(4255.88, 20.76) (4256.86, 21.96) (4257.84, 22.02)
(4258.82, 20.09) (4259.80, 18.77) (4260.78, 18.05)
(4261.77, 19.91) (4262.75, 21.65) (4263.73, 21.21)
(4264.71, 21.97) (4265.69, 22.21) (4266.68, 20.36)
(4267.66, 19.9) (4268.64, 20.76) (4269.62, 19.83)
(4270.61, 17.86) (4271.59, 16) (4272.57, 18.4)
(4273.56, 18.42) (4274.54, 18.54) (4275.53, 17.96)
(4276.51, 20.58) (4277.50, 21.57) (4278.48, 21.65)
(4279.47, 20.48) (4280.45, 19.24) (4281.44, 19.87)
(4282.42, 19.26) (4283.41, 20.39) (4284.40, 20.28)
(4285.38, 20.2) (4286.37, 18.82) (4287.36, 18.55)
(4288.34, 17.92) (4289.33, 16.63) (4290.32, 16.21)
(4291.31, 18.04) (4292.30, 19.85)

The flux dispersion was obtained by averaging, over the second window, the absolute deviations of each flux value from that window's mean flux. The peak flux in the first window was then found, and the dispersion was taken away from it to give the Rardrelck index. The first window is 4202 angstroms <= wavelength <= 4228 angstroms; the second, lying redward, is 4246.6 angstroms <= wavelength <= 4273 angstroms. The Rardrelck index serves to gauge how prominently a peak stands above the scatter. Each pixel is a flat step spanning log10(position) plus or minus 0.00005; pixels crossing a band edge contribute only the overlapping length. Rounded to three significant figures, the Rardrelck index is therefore 22.2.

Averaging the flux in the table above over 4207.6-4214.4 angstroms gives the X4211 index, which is 21.4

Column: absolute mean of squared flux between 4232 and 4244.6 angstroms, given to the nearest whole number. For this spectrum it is 415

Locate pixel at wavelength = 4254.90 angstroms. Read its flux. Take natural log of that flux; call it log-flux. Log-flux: 2.99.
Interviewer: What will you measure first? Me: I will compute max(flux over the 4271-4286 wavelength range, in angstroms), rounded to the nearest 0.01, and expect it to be 21.65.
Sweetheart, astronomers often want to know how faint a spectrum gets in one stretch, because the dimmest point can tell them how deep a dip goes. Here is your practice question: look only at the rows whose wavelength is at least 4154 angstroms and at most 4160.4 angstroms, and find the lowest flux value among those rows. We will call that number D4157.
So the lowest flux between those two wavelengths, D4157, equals 19.97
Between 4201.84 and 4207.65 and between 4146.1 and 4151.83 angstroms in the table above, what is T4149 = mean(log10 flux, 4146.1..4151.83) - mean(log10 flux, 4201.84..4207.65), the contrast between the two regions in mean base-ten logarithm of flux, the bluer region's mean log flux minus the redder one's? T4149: 0.037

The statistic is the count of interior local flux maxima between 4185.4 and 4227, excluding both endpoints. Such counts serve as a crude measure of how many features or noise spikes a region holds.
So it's 10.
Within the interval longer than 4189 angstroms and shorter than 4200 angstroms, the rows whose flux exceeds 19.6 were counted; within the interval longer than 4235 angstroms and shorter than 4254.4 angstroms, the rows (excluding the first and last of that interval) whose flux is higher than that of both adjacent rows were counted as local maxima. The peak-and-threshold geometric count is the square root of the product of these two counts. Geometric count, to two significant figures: 5.5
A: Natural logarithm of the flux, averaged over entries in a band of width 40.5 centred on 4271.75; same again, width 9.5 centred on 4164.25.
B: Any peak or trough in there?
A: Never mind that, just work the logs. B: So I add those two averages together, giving 6.07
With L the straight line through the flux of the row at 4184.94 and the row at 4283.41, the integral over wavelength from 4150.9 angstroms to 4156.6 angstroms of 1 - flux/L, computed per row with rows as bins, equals -0.22 angstroms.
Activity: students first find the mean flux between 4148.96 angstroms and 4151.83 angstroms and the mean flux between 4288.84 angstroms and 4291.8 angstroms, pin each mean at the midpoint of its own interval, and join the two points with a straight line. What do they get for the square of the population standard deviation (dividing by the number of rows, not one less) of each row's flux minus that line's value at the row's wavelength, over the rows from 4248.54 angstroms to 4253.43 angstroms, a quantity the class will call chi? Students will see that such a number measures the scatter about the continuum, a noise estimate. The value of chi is 1.84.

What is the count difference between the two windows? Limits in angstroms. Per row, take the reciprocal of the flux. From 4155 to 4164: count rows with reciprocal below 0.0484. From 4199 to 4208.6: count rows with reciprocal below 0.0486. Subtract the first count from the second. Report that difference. -5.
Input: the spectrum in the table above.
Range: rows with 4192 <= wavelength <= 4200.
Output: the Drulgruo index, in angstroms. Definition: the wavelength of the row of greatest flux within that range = 4193.63 angstroms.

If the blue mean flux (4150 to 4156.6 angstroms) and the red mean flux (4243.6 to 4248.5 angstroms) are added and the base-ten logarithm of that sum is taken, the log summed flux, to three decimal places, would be 1.630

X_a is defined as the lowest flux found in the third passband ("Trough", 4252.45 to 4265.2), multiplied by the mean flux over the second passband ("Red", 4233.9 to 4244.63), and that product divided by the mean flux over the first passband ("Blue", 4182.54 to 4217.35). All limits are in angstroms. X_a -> 17.8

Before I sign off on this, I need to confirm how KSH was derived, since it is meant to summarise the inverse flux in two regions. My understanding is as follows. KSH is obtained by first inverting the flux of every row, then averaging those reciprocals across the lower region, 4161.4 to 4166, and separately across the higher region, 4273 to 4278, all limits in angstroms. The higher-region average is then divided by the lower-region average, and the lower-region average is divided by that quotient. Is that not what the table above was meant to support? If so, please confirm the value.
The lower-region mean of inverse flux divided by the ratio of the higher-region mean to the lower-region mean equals 0.039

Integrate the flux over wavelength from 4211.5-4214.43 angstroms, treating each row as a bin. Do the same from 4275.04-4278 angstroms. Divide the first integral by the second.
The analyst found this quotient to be 1.10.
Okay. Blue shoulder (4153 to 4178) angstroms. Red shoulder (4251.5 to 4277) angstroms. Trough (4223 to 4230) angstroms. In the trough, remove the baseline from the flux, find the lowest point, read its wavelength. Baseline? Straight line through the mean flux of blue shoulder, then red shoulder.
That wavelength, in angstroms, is 4226.59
